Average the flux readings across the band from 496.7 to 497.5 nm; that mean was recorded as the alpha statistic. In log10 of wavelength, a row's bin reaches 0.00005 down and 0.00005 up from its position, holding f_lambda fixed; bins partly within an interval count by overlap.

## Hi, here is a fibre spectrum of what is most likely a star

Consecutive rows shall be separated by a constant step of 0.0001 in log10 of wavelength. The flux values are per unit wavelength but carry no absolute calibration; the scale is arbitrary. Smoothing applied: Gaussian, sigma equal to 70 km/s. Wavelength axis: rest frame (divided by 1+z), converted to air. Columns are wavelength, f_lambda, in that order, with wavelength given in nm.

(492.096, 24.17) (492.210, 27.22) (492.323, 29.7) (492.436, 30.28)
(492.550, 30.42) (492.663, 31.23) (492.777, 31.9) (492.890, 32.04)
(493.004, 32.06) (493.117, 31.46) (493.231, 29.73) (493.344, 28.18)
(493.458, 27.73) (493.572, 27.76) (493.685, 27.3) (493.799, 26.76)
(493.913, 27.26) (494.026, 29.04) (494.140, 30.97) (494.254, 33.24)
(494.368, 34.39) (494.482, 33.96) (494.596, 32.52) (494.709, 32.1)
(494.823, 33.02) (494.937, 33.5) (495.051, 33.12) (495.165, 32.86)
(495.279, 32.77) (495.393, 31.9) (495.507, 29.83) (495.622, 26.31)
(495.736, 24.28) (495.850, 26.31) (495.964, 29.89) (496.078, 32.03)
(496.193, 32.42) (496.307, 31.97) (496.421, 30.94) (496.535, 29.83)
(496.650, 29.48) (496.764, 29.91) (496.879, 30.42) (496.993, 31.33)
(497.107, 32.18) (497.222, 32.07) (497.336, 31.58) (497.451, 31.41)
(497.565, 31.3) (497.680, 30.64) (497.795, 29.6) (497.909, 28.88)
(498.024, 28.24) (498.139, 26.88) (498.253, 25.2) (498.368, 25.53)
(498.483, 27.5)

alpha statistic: 31.3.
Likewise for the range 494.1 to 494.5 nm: 33.1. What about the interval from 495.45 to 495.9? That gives 26.7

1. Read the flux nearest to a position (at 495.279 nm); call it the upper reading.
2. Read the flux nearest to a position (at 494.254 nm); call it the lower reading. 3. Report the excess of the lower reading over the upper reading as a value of 0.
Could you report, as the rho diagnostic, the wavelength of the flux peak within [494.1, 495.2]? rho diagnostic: 494.368 nm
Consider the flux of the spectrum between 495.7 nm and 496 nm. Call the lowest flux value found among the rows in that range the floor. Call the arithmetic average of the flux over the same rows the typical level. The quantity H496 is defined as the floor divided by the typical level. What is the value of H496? 0.905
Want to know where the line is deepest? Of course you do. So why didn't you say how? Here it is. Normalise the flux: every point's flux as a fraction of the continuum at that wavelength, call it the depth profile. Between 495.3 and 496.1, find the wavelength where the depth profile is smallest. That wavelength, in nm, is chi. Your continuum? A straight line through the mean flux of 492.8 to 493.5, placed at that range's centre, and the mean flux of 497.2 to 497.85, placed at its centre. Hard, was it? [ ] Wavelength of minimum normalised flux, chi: 495.736 nm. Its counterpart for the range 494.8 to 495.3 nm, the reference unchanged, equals 495.279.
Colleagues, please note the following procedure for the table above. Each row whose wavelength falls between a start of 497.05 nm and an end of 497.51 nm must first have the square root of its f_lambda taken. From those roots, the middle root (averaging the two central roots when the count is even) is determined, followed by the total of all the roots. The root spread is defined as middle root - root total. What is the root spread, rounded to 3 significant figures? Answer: -16.9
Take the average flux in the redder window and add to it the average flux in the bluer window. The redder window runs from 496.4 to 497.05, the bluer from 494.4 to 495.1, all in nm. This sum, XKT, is 63.4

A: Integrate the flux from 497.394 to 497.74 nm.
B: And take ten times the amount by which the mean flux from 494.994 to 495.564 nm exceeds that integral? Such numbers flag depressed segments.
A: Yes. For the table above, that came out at 214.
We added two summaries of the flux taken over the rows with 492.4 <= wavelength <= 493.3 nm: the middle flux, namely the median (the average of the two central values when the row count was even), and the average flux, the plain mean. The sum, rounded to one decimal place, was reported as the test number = 62.5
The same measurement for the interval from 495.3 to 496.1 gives 58.5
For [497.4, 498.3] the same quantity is 58.3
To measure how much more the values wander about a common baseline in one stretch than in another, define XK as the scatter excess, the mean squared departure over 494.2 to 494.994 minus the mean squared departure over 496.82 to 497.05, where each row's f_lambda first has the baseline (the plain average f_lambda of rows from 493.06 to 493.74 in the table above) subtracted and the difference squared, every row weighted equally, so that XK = 16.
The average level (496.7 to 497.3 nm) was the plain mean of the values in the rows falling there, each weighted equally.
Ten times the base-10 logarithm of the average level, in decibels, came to 14.9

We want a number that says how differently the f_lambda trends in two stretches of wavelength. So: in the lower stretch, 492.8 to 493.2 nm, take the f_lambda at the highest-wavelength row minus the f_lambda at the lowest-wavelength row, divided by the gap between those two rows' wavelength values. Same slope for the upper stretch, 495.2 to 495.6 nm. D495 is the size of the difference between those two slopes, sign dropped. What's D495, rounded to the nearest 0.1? 10.3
